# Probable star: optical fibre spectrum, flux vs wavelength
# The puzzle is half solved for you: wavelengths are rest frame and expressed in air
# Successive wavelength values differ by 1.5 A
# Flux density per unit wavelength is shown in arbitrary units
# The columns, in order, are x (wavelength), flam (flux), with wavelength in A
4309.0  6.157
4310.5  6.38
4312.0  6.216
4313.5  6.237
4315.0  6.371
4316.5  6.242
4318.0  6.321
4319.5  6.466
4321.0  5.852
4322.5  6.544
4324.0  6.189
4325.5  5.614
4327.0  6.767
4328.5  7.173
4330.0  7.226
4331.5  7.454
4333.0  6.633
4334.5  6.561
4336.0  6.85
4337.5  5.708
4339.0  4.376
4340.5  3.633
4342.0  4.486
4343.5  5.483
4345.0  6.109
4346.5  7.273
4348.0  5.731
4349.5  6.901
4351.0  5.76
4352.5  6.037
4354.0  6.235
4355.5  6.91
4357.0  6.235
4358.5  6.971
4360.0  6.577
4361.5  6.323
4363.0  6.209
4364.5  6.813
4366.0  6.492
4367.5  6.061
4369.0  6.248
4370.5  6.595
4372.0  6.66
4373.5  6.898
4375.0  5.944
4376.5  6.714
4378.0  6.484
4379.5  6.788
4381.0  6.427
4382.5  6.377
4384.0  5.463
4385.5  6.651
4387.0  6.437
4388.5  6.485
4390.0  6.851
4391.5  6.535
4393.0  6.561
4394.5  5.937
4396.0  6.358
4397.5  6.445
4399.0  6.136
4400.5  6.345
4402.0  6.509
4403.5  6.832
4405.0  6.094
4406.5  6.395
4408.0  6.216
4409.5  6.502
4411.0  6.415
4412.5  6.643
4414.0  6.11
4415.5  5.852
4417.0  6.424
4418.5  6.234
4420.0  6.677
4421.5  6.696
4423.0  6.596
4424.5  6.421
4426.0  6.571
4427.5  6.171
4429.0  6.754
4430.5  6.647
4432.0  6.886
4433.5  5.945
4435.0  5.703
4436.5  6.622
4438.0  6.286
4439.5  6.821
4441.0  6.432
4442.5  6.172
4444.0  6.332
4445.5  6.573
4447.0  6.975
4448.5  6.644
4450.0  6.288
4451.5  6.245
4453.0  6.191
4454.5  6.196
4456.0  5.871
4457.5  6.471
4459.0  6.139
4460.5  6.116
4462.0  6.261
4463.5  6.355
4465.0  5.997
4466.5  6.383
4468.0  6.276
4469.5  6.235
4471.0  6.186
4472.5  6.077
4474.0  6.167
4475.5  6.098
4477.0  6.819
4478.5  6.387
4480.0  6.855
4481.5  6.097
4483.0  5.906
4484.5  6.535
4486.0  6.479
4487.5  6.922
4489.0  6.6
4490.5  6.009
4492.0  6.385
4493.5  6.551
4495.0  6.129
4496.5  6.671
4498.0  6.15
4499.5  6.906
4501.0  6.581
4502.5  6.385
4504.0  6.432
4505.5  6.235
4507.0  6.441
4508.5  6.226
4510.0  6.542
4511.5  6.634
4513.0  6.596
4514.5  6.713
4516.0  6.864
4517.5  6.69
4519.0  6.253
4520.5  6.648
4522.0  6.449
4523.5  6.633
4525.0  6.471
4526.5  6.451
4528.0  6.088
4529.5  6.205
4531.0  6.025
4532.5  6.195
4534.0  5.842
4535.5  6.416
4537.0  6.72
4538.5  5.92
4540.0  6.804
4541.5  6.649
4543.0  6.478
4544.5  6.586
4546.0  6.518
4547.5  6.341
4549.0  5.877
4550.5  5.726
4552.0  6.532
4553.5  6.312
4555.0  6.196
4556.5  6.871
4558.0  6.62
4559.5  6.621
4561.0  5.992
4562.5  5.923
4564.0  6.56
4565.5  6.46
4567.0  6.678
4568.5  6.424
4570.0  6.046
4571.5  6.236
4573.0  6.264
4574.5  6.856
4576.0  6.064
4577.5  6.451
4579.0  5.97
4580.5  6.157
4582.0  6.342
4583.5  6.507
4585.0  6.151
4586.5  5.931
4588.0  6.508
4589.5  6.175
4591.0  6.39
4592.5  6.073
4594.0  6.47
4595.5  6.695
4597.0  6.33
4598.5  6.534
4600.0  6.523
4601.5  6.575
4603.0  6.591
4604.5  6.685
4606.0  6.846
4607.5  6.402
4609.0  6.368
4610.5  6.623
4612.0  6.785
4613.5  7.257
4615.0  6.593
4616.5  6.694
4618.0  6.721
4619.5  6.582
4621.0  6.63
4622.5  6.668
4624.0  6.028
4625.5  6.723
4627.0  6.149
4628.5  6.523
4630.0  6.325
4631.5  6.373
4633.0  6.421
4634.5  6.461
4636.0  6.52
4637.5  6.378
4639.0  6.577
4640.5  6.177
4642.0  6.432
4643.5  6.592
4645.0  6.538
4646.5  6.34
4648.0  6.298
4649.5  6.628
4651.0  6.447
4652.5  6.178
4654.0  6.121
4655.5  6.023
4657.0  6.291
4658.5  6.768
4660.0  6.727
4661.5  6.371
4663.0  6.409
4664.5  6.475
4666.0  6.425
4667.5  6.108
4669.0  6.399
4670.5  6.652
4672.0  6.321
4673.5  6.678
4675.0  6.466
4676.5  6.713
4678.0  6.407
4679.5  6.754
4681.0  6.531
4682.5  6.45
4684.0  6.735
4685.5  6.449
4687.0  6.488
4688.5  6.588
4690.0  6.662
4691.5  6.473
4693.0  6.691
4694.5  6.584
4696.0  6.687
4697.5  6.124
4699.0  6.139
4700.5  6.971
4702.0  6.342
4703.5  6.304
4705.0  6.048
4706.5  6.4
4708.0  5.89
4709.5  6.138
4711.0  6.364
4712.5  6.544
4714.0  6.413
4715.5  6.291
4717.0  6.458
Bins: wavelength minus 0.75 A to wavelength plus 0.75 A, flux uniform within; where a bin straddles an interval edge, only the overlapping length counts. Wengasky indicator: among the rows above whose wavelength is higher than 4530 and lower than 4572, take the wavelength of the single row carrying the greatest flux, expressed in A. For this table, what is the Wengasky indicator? 4556.5 A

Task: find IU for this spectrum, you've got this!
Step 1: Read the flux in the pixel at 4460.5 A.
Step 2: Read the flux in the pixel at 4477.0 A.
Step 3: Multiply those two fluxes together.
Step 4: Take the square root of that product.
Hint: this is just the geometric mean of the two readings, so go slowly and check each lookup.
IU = 6.46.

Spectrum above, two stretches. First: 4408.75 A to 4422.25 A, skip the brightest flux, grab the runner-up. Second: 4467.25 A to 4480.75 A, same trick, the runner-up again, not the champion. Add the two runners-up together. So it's 13.5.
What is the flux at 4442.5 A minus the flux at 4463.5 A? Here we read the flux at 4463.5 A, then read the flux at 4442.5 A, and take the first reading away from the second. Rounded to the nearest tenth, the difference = -0.2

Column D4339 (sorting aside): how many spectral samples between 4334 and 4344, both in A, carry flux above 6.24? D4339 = 2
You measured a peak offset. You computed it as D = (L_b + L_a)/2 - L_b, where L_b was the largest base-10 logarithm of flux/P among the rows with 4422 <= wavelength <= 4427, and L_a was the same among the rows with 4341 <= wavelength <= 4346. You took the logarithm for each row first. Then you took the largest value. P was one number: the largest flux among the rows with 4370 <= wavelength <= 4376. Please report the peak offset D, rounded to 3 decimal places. -0.017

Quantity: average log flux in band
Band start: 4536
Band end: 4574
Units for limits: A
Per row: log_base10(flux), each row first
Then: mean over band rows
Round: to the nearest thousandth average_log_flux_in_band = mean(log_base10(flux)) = 0.804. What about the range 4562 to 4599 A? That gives 0.801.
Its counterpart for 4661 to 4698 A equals 0.813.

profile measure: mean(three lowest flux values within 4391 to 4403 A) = 6.14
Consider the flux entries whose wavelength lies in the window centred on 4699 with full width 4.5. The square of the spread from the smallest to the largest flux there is 0.72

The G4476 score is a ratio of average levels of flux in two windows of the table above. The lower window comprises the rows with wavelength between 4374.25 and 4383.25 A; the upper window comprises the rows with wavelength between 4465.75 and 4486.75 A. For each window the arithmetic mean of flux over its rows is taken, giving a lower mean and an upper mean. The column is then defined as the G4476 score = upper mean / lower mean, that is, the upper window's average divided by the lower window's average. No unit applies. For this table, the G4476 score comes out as 0.98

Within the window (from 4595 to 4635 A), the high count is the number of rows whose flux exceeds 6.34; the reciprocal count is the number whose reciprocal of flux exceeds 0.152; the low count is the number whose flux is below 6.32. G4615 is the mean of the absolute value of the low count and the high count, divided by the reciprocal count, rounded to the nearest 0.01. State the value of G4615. 0.96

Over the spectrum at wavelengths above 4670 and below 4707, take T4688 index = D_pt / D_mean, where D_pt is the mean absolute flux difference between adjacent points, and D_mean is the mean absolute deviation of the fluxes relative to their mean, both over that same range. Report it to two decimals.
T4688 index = 1.49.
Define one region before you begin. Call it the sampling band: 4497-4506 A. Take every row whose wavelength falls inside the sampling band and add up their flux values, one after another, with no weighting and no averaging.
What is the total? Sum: 38.7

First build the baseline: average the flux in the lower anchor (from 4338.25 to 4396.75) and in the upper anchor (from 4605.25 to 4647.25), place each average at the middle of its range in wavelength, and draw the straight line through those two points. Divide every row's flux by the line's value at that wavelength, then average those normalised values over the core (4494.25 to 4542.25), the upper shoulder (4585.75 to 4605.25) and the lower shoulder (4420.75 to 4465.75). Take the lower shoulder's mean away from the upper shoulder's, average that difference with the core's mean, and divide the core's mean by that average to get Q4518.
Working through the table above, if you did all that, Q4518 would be 2.04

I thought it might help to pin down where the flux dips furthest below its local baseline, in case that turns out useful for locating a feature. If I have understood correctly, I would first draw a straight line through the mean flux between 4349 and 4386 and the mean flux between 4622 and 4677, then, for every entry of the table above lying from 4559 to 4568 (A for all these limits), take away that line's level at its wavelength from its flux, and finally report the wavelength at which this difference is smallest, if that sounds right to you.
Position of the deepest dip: 4562.5 A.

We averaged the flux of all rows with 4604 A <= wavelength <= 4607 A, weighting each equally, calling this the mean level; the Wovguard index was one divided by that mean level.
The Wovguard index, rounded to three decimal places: 0.148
